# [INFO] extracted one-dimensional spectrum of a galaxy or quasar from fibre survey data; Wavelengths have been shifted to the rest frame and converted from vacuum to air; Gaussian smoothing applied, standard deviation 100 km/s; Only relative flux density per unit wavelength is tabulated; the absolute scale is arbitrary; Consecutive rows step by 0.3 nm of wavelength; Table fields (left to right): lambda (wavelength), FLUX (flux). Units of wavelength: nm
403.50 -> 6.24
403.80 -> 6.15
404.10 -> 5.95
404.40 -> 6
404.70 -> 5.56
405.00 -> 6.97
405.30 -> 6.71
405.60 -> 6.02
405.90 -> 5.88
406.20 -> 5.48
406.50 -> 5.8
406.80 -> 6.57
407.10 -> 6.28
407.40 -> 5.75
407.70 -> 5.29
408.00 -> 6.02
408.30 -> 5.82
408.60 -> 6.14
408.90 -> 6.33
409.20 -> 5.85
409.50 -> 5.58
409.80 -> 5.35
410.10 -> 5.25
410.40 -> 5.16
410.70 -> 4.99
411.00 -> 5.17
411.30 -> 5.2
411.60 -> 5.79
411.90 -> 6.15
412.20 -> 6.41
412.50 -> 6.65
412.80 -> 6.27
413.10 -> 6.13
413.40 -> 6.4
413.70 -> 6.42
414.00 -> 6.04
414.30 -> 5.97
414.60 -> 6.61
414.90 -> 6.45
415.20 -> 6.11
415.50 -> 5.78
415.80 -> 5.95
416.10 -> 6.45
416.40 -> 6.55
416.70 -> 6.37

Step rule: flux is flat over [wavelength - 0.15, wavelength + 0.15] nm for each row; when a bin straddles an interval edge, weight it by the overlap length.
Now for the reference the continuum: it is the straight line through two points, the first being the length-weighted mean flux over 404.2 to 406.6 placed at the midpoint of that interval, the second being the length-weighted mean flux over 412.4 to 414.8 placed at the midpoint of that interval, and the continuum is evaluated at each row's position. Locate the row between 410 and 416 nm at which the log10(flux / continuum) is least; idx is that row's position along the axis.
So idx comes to 410.70 nm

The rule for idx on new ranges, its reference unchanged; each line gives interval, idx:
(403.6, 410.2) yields 410.10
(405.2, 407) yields 406.20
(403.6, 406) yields 404.70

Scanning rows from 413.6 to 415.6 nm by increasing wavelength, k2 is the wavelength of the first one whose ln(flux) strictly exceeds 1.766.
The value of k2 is 413.70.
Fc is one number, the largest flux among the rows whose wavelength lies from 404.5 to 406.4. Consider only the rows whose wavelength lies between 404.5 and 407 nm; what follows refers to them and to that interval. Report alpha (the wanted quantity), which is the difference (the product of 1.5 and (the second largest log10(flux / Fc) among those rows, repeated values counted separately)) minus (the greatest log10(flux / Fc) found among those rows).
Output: -0.025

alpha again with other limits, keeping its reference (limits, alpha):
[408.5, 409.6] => -0.041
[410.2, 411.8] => -0.110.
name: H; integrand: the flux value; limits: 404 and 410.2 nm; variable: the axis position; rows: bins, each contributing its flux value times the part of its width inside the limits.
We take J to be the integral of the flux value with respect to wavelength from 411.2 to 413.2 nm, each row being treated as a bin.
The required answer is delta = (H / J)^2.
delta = 9.1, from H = 37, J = 12.2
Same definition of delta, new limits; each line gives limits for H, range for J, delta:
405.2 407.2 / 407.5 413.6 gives 0.1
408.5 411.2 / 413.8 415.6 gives 1.8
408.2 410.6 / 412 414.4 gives 0.8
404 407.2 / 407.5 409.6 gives 2.5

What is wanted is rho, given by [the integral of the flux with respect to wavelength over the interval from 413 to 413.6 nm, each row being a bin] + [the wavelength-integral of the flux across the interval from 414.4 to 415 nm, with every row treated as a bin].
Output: 7.7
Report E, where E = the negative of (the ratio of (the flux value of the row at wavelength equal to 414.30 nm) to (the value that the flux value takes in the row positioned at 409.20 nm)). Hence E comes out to -1.02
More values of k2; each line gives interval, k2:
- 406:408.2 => 406.80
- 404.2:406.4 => 404.40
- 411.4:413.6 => 411.90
